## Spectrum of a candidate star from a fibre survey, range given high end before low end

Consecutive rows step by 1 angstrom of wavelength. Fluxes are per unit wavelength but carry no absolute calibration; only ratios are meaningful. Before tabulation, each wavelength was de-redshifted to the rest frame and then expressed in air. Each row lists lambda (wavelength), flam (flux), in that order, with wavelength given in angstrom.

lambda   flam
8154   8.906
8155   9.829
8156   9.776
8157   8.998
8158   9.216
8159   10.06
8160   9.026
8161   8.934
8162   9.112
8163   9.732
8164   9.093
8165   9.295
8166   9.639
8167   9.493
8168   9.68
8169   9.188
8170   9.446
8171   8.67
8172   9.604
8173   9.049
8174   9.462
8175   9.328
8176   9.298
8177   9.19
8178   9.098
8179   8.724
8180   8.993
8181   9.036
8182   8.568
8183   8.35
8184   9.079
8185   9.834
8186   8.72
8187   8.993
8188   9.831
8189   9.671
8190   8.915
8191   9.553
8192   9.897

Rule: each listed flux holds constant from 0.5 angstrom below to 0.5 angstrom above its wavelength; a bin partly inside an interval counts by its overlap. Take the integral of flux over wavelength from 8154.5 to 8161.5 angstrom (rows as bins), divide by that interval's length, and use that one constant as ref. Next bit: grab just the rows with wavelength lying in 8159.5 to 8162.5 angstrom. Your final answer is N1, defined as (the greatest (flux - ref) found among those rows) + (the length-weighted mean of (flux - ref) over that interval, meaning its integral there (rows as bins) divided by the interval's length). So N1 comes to -0.68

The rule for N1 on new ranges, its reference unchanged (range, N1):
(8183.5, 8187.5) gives 0.18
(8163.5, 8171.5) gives 0.18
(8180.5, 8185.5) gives 0.00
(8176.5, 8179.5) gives -0.62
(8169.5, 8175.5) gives 0.05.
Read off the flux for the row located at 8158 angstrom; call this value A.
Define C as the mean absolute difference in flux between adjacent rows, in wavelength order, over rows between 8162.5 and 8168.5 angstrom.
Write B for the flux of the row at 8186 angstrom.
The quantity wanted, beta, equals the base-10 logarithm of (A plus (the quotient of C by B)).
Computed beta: 0.966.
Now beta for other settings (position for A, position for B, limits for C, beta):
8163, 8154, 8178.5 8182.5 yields 0.990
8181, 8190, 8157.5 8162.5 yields 0.959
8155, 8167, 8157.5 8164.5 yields 0.995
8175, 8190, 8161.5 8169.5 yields 0.972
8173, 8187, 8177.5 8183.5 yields 0.958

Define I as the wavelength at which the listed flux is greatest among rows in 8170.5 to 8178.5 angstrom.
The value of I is 8172 angstrom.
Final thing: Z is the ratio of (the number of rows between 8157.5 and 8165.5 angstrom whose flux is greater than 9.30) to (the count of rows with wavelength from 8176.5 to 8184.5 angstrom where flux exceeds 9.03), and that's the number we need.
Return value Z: 0.50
